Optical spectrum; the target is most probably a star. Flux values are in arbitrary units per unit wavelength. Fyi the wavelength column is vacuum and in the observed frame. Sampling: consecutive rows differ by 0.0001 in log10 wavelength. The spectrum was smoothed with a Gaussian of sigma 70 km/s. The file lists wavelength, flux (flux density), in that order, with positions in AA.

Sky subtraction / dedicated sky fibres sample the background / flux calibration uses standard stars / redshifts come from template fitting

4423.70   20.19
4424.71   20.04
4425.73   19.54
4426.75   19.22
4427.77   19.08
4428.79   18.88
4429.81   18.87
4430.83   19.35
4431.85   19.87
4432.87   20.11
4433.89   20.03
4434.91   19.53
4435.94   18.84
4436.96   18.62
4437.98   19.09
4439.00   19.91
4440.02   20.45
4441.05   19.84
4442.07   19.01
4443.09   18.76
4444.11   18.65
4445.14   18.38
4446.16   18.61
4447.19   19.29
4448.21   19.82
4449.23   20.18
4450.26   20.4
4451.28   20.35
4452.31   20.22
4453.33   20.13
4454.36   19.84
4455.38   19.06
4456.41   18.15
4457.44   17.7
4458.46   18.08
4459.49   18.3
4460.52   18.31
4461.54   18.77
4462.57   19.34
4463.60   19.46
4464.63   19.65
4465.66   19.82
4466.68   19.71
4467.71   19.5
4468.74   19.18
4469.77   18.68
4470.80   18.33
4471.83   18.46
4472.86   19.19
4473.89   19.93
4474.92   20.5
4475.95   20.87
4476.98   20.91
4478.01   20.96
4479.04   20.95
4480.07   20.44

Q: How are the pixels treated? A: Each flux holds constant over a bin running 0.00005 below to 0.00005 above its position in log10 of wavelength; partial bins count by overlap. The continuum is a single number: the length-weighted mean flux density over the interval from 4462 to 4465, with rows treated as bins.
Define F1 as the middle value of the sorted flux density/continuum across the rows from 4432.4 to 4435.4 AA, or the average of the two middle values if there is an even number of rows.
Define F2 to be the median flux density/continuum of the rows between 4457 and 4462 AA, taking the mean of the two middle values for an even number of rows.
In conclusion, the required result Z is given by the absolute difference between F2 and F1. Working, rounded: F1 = 1.03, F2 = 0.942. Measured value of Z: 0.089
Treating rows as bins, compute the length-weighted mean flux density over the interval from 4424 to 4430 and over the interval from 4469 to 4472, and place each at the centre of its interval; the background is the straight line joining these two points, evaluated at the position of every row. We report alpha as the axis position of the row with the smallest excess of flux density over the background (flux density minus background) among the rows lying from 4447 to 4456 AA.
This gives 4455.38 AA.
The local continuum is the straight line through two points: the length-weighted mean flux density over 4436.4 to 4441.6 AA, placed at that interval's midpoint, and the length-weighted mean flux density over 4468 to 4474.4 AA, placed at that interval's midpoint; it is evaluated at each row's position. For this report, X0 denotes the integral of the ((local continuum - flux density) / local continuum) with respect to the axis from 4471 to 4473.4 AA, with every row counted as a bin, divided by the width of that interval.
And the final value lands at 0.009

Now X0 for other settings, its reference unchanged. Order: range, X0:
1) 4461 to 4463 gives 0.006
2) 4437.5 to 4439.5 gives 0.004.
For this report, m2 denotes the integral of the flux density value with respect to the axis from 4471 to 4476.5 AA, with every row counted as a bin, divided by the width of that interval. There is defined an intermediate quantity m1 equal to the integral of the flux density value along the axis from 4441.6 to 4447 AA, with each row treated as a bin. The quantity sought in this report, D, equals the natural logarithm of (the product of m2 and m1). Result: 7.60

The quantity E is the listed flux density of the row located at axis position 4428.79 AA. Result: 18.88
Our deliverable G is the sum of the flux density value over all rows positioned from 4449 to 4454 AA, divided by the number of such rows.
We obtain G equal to 20.3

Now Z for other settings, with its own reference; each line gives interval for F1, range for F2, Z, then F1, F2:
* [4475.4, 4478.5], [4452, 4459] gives 0.095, 1.08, 0.982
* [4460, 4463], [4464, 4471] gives 0.038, 0.97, 1.004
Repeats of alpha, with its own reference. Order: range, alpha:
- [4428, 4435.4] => 4428.79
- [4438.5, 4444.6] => 4444.11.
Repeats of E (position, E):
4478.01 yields 20.96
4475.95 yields 20.87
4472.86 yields 19.19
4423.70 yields 20.19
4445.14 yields 18.38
